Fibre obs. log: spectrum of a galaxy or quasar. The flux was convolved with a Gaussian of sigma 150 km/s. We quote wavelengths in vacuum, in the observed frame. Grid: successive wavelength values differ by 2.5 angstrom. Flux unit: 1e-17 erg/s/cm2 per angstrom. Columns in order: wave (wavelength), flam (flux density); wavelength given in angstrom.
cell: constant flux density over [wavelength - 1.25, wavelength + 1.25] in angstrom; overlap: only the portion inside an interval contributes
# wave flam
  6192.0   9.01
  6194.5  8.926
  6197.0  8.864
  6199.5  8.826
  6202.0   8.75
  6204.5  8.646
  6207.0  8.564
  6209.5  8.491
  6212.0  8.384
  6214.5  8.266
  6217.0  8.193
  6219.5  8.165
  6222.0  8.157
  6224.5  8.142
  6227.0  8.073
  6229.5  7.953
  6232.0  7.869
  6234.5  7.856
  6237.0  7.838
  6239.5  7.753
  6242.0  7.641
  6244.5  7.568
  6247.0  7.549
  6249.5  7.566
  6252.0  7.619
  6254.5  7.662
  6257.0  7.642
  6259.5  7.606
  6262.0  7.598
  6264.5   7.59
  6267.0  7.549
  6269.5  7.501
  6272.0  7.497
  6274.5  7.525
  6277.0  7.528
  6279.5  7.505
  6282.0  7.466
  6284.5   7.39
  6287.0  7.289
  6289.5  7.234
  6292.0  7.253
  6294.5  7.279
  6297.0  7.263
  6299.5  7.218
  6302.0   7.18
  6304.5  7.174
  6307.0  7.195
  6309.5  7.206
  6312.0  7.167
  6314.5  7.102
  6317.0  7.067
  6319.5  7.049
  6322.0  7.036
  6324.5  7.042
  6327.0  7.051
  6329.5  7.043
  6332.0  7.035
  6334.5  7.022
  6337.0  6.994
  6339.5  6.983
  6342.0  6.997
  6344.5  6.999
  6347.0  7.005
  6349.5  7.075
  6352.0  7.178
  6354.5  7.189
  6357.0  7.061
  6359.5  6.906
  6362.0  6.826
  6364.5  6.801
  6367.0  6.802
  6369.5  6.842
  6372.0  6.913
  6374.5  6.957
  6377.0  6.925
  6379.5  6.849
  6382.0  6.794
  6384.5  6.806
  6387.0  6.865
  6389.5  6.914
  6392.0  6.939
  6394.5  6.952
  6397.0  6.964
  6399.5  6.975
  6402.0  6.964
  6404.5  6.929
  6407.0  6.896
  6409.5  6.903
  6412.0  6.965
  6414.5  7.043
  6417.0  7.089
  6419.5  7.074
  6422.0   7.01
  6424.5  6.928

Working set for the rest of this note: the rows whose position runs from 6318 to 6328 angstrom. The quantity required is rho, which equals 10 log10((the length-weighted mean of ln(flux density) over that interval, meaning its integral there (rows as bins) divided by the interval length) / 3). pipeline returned -1.87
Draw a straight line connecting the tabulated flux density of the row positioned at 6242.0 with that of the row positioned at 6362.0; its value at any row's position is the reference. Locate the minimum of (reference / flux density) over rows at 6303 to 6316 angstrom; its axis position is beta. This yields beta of 6309.5 angstrom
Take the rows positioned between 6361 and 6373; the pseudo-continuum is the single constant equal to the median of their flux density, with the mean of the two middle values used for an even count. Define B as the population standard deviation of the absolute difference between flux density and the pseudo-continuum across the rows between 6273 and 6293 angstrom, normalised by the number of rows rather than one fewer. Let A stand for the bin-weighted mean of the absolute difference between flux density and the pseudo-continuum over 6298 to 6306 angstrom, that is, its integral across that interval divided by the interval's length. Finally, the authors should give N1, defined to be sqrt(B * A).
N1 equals 0.21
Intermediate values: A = 0.37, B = 0.12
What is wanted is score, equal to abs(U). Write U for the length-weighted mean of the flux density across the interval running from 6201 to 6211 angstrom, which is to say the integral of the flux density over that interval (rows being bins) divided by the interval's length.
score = 8.6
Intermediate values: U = 8.6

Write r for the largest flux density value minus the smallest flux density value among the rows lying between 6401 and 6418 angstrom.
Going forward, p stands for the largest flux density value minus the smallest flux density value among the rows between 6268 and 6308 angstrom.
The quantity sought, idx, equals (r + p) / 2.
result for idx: 0.27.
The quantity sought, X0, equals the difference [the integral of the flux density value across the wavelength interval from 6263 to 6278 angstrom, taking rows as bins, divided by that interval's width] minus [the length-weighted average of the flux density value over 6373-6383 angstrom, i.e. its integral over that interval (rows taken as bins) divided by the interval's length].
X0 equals 0.6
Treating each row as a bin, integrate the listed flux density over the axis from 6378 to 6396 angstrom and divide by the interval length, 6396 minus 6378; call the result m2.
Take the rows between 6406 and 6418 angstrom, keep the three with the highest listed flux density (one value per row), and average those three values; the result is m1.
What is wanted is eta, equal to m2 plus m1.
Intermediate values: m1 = 7.03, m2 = 6.9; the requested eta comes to 13.9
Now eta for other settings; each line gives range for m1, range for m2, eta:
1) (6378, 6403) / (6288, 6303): 14.2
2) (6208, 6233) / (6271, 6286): 15.9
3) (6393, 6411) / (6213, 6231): 15.1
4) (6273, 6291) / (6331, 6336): 14.5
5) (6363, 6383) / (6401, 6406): 13.9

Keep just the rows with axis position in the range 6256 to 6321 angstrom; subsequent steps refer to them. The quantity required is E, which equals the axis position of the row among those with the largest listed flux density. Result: 6257.0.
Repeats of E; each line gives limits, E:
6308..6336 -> 6309.5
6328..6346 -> 6329.5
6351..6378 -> 6354.5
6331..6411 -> 6354.5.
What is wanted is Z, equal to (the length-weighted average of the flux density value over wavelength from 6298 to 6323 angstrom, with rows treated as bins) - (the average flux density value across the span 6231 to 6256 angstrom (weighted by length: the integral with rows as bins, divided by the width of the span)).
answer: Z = -0.5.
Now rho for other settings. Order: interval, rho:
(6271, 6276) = -1.73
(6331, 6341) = -1.88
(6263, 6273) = -1.72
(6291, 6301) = -1.80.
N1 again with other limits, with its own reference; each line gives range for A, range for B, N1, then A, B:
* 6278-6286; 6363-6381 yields 0.16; 0.62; 0.04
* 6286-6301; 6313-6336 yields 0.10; 0.43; 0.02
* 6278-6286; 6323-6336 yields 0.08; 0.62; 0.01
